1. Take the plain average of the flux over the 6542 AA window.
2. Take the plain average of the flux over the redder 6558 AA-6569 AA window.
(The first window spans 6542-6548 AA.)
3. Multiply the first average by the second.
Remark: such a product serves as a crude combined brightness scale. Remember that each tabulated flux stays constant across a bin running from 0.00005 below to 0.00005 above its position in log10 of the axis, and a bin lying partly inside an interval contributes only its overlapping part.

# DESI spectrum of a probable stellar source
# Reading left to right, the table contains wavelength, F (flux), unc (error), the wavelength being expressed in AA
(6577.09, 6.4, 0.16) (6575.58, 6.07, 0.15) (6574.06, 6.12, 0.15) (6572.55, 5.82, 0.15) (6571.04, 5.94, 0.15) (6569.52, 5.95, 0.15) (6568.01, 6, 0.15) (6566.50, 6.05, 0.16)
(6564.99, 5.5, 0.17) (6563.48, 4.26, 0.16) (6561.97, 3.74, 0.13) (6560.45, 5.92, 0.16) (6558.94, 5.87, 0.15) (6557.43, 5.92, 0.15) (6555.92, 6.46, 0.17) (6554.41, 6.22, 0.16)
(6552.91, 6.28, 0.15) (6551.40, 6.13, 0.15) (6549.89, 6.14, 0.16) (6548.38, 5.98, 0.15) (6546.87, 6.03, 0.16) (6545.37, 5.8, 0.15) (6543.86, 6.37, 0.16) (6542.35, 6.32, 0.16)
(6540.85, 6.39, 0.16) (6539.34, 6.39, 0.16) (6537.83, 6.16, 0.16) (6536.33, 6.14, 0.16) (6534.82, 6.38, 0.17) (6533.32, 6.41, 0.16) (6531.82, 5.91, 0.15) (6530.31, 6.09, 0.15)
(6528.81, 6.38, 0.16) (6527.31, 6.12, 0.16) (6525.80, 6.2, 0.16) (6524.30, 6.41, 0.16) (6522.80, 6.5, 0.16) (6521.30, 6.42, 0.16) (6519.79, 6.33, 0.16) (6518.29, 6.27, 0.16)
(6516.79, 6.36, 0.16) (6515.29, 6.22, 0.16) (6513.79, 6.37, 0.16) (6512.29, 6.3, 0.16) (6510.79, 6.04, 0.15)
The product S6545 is 32.7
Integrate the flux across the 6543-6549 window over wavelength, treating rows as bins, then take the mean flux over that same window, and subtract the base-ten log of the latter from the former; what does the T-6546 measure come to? 36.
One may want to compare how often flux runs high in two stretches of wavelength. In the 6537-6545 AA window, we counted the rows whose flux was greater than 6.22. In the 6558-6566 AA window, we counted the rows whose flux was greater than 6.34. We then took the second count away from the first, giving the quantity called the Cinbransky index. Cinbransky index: 4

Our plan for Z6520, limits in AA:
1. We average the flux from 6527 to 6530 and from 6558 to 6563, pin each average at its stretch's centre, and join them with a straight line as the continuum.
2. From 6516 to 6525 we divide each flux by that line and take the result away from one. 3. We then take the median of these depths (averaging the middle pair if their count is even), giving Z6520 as 0.02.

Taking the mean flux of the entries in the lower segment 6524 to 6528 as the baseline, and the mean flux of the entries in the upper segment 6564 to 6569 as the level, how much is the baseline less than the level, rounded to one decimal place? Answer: -0.4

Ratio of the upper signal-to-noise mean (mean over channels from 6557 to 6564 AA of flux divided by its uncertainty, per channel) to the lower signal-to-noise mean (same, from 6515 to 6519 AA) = 0.87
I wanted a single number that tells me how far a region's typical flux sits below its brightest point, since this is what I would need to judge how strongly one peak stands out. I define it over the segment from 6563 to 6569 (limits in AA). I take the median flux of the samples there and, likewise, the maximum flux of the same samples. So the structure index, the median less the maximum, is -0.30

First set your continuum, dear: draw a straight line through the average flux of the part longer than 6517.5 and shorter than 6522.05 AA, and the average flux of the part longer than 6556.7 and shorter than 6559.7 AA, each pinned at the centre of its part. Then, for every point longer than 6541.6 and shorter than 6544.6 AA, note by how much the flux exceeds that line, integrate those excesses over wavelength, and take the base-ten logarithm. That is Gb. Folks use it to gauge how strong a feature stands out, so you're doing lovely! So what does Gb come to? -0.08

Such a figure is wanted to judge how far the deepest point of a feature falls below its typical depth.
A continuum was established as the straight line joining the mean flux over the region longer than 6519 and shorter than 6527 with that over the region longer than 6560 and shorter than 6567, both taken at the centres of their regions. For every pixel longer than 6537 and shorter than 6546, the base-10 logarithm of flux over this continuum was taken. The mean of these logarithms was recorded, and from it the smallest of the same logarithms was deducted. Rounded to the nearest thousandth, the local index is 0.022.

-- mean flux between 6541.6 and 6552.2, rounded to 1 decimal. 6.1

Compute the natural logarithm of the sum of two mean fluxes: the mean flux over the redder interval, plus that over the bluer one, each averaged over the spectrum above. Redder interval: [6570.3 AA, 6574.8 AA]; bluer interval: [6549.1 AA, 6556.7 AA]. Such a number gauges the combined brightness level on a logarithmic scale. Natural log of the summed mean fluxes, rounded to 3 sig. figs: 2.50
